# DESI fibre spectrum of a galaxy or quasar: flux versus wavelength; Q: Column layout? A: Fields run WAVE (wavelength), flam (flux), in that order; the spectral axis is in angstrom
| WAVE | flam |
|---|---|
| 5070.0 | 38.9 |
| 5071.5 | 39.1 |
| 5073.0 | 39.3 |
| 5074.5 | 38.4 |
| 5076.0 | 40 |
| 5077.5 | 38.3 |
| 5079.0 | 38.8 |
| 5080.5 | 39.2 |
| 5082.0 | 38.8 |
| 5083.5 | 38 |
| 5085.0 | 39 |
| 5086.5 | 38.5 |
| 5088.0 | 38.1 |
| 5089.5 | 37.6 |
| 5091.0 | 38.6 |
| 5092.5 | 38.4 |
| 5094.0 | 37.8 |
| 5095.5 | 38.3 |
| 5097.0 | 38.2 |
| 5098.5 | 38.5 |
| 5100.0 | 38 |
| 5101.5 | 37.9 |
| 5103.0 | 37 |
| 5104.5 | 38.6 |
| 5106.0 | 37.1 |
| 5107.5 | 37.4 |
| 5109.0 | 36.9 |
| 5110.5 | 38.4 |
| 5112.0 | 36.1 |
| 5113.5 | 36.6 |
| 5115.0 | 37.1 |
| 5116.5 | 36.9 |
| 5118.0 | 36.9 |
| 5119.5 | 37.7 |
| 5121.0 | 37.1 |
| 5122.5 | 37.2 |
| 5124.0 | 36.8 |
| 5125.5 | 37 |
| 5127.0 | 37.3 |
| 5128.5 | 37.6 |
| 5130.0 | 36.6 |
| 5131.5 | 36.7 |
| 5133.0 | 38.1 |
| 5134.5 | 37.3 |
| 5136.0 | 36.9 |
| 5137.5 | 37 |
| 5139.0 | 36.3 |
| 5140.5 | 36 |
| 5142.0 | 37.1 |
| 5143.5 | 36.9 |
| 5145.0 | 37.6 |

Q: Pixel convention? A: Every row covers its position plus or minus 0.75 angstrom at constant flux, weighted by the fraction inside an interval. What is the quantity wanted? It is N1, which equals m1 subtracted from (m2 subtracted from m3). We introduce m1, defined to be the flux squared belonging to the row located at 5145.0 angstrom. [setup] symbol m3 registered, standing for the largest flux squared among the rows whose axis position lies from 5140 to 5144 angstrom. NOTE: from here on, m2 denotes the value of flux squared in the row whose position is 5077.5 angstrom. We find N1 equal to -1504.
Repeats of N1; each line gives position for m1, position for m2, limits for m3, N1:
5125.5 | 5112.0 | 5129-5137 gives -1221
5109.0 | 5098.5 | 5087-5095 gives -1354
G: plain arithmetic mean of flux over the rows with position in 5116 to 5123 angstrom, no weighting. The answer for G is 37.2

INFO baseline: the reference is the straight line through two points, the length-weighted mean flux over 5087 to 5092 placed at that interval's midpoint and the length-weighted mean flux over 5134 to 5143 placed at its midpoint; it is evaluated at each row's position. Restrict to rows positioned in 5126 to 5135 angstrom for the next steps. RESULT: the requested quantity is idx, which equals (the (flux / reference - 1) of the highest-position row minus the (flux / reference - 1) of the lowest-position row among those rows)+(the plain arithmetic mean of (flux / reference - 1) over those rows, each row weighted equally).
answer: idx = 0.01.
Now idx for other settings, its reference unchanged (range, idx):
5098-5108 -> -0.02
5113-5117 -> 0.00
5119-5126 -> -0.02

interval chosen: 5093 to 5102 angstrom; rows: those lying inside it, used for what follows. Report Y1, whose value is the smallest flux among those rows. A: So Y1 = 37.8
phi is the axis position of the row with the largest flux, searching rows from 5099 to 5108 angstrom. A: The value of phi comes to 5104.5 angstrom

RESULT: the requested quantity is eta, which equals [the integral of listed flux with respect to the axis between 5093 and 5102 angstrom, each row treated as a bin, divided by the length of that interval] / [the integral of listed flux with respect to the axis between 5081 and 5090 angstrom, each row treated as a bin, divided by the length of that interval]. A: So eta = 0.99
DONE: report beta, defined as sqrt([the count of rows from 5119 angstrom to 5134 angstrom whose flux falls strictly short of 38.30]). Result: 3.16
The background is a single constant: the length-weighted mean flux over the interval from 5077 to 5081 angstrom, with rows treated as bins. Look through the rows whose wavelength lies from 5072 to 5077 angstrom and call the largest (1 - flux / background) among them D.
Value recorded 0.010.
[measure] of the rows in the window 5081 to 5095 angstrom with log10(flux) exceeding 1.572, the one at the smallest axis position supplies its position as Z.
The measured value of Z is 5082.0 angstrom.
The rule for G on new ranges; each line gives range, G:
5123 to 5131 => 37.1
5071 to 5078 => 39.0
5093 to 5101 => 38.2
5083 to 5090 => 38.2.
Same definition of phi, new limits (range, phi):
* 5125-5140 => 5133.0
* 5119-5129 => 5119.5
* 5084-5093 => 5085.0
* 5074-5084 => 5076.0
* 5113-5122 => 5119.5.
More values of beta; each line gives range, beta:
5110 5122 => 2.65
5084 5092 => 1.41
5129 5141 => 2.83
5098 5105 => 1.73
